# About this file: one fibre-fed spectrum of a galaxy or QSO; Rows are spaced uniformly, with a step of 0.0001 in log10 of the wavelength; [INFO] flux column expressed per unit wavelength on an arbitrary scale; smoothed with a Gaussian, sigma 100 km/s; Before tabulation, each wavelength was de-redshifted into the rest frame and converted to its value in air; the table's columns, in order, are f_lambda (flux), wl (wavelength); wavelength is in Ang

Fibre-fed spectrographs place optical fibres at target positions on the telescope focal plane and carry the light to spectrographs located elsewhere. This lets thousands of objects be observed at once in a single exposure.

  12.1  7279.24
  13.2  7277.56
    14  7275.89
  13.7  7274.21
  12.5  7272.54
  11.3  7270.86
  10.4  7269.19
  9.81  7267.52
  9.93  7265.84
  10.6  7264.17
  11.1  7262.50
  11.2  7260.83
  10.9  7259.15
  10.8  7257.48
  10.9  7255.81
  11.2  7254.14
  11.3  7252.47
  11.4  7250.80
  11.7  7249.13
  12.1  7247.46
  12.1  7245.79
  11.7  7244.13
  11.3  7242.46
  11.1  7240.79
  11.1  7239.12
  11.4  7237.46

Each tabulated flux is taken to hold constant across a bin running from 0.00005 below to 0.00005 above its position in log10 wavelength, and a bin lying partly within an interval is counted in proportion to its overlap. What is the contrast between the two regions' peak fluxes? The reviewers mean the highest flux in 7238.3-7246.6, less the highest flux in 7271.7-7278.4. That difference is -1.90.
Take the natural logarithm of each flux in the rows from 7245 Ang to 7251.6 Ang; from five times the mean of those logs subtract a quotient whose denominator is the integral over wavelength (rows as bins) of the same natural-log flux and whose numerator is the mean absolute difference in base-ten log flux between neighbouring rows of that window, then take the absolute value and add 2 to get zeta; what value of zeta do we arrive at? 14.3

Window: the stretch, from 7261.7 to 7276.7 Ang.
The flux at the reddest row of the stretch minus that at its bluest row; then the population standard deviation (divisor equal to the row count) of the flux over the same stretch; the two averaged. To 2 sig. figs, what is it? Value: 2.2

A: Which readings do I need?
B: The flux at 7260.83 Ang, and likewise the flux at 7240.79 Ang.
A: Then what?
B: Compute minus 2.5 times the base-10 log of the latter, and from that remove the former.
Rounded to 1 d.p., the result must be -13.8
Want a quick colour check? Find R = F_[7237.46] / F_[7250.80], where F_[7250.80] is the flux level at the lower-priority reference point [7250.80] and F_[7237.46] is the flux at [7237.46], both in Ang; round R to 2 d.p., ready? 1.00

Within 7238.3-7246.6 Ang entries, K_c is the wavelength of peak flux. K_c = 7245.79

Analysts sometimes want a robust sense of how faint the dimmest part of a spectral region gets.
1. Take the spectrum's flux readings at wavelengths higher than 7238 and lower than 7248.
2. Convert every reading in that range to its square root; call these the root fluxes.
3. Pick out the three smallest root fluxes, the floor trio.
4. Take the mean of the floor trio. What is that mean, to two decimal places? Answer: 3.34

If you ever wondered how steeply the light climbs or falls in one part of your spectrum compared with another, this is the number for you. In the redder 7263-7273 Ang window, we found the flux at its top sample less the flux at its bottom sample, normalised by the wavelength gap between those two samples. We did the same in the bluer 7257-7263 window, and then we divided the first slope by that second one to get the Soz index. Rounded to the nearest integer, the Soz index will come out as 4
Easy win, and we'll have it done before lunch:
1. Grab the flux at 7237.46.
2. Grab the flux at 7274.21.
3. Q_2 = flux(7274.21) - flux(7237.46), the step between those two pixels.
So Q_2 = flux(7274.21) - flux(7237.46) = 2.3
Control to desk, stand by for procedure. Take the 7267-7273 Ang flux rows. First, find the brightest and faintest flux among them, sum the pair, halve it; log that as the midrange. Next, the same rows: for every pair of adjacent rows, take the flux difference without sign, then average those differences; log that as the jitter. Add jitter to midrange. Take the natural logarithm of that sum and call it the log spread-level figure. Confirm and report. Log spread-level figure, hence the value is 2.49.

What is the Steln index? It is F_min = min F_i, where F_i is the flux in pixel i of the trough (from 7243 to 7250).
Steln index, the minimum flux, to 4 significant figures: 11.70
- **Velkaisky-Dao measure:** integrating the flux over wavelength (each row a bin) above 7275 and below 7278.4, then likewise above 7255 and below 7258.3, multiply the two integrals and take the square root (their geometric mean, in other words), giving 40.7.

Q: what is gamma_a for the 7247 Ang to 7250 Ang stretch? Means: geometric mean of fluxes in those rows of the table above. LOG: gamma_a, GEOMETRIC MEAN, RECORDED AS 11.9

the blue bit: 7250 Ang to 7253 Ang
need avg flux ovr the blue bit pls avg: 11.4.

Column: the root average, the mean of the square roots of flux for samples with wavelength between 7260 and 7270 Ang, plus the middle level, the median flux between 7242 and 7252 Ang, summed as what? 14.9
